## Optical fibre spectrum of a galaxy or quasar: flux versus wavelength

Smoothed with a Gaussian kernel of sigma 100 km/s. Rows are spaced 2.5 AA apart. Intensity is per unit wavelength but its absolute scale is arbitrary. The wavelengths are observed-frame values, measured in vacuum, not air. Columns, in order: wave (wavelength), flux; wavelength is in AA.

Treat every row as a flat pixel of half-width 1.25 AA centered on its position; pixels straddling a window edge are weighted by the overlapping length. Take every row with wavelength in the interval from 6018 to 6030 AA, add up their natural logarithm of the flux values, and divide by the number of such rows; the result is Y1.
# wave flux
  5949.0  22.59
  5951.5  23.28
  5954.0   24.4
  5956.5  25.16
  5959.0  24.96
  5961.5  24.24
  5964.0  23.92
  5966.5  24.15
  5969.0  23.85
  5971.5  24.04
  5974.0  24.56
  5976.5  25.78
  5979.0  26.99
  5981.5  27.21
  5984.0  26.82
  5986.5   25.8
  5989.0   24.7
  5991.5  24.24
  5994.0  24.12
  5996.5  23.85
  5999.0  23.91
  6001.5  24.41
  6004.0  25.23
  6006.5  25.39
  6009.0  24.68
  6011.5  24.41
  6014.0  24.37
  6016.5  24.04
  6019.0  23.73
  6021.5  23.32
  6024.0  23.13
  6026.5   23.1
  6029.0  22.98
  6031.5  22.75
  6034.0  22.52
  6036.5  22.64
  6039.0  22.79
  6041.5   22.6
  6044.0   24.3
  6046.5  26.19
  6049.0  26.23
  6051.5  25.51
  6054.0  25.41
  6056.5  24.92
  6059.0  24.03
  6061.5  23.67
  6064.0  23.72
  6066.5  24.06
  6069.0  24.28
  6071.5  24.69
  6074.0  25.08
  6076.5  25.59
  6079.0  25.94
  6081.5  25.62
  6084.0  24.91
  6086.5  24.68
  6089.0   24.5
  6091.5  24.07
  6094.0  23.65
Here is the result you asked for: 3.15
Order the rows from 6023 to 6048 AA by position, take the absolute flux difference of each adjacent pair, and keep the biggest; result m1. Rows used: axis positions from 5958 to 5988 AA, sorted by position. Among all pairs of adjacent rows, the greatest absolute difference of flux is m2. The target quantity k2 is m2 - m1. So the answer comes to -0.7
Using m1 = 1.9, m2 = 1.22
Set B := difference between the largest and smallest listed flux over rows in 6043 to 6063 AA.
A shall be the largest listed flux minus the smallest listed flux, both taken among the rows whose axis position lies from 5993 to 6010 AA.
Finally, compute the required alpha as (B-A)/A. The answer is 0.7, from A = 1.54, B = 2.6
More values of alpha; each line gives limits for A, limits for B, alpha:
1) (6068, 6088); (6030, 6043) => -0.8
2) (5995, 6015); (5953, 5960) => -0.5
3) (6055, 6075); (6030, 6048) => 1.6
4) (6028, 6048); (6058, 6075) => -0.6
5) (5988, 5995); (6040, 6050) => 5.3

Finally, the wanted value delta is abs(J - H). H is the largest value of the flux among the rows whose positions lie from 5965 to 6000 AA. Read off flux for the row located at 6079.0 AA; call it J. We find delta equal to 1.3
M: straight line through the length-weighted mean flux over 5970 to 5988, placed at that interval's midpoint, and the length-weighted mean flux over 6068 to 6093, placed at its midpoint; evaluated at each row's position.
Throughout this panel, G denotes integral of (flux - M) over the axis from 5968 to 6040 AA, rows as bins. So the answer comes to -93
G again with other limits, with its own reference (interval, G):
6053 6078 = -13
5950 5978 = -44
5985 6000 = -19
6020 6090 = -63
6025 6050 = -43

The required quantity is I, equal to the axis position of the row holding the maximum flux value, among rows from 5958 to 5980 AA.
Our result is 5979.0 AA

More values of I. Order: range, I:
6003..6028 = 6006.5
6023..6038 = 6024.0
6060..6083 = 6079.0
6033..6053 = 6049.0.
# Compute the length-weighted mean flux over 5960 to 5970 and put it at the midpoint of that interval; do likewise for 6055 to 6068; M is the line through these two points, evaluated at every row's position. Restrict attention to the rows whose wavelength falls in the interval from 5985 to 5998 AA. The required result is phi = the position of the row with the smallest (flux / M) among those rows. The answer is 5996.5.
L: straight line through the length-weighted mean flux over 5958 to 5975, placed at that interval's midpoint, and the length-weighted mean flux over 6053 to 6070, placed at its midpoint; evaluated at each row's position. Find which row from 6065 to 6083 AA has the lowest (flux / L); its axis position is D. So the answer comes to 6066.5 AA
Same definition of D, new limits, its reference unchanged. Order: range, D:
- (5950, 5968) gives 5951.5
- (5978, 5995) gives 5994.0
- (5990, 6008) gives 5996.5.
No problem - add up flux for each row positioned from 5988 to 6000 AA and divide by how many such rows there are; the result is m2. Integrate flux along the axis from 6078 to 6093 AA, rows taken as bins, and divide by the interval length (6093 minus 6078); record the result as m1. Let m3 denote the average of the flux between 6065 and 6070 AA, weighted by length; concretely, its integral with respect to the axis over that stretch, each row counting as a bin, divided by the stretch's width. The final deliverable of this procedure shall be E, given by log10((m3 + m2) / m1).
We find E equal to 0.288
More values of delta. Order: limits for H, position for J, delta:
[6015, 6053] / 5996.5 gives 2.4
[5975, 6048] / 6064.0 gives 3.5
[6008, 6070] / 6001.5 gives 1.8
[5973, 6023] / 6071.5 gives 2.5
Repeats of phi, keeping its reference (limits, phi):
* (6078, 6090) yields 6089.0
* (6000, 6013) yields 6011.5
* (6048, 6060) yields 6059.0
